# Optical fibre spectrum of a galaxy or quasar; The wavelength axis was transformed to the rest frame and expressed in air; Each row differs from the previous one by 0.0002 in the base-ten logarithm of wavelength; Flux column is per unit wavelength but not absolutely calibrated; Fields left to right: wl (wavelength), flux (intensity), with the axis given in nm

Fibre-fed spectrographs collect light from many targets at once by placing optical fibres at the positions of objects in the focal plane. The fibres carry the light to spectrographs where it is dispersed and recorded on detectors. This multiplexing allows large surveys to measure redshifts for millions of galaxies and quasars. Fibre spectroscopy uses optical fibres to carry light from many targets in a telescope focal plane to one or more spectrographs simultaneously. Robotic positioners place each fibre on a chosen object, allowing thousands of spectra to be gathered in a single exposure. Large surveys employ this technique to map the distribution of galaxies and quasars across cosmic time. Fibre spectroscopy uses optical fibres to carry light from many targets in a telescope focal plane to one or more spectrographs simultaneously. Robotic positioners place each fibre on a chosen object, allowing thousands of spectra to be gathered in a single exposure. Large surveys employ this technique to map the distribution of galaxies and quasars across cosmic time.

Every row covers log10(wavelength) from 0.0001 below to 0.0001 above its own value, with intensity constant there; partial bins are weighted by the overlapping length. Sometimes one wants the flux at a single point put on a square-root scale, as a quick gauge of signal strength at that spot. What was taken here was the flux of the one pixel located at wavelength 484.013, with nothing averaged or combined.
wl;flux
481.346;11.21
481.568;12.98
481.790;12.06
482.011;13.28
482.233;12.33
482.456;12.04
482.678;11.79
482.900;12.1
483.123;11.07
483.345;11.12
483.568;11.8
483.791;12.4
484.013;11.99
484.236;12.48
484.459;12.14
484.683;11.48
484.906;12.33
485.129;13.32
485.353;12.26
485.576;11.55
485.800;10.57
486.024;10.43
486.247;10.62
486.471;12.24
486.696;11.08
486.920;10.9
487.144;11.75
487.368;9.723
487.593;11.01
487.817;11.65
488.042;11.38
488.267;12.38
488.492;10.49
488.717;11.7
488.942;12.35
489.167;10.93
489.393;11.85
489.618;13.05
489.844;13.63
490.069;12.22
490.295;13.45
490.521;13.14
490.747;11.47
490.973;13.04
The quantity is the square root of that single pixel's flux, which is 3.46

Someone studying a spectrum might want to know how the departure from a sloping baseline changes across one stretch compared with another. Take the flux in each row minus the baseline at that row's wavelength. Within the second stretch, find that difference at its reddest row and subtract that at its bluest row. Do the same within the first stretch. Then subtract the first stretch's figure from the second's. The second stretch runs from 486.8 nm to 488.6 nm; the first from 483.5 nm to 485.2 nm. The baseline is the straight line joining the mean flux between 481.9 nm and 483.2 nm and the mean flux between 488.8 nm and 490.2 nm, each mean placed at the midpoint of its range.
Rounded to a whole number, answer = -2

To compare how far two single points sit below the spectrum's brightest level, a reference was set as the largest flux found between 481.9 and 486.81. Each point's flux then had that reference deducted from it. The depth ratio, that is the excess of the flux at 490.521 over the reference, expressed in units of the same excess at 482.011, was 4.5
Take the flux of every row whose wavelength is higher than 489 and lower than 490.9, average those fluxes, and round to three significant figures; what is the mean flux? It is 12.5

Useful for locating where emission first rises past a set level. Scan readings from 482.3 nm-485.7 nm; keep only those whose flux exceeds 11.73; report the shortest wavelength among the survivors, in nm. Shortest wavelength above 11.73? 482.456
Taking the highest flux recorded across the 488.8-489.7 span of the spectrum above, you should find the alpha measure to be 13.05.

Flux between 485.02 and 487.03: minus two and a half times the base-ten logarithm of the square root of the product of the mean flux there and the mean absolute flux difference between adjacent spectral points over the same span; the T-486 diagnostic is -1.17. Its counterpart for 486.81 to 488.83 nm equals -1.39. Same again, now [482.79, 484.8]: -1.00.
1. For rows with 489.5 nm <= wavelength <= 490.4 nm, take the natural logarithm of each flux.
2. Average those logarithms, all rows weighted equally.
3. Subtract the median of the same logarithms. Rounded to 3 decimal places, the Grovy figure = -0.013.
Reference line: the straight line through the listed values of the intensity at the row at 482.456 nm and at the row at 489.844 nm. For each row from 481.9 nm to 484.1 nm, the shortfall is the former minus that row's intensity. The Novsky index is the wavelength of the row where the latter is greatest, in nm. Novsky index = 483.123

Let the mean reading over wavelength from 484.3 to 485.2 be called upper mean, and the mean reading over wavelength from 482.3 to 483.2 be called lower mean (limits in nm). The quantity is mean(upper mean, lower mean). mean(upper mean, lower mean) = 12.0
